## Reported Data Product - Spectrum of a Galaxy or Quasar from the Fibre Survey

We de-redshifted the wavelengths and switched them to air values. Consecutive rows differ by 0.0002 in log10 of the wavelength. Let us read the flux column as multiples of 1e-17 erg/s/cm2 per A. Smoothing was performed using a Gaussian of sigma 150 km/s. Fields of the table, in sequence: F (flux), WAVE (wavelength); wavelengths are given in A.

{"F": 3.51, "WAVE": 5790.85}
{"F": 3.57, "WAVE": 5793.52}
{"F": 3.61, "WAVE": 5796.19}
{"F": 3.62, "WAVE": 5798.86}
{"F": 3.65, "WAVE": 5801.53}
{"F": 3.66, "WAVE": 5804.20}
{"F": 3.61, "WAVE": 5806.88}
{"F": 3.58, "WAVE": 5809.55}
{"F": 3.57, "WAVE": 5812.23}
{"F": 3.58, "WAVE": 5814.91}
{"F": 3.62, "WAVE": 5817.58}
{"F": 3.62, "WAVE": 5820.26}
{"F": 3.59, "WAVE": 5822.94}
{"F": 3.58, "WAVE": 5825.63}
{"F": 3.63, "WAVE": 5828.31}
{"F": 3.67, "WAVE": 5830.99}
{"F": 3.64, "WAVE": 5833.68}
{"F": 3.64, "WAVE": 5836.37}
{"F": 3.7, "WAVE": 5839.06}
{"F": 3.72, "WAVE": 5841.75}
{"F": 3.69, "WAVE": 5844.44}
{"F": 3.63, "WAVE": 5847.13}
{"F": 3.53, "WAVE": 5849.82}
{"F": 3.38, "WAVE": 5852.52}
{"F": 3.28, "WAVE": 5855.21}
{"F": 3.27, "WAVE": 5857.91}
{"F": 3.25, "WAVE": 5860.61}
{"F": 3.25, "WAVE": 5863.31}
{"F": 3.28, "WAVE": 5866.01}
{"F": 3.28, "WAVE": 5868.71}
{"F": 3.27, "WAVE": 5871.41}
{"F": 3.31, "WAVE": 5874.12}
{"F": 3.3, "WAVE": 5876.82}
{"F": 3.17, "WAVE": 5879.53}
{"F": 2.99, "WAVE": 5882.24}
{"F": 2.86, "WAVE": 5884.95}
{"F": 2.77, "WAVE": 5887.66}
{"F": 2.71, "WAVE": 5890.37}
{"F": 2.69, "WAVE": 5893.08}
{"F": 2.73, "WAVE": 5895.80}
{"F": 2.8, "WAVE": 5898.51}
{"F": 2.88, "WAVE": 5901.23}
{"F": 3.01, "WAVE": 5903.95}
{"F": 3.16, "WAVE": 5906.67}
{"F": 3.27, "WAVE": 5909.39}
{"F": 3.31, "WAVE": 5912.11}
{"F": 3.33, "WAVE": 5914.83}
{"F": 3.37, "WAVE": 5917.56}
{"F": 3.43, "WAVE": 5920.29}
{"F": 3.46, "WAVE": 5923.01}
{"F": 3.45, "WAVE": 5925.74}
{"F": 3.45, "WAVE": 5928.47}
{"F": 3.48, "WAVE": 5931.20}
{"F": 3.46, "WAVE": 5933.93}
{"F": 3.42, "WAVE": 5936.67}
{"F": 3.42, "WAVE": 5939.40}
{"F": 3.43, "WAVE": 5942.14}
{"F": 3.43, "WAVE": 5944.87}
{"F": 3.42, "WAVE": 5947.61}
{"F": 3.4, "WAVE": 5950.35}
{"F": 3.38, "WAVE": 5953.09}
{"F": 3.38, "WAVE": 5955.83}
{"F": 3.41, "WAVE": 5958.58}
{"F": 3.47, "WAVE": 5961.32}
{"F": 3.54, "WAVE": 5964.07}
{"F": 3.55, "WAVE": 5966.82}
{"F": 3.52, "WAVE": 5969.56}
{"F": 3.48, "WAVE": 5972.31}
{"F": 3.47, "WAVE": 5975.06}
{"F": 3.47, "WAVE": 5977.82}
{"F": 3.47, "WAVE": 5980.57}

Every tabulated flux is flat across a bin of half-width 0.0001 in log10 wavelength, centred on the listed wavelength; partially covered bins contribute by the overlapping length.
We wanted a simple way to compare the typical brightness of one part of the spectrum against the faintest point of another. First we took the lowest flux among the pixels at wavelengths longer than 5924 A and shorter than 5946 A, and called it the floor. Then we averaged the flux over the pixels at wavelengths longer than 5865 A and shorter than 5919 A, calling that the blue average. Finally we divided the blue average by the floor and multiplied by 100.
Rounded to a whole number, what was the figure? 90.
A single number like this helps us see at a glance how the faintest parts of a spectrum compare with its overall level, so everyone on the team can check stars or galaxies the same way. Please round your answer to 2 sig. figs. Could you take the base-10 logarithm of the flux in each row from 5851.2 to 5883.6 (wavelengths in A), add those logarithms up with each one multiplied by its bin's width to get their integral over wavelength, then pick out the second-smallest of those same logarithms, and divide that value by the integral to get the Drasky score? 0.030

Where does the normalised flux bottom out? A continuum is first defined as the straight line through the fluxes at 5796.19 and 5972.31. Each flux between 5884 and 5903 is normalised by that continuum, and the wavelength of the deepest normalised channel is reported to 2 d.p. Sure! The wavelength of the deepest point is 5893.08 A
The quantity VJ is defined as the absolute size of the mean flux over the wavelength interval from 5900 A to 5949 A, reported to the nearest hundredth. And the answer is 3.34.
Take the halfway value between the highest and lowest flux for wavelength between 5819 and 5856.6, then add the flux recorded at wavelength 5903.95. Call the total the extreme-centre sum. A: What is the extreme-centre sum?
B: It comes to 6.51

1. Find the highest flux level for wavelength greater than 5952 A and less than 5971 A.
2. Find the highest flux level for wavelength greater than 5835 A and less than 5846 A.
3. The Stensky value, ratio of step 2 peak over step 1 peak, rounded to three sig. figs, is 1.05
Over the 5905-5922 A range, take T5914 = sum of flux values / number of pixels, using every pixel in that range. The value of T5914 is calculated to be 3.31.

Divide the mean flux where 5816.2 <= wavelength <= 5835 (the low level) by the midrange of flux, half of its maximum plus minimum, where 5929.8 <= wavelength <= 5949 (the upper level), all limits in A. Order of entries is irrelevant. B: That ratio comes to 1.05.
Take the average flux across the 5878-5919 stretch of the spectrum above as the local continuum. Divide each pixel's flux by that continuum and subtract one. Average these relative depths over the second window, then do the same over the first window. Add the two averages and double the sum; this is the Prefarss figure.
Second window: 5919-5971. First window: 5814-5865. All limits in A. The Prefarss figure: 0.65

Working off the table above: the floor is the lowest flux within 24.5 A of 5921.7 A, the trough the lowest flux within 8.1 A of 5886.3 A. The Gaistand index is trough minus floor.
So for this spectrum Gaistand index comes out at -0.1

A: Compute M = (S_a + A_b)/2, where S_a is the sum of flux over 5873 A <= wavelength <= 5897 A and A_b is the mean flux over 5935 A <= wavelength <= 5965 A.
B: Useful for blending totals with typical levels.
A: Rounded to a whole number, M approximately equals 15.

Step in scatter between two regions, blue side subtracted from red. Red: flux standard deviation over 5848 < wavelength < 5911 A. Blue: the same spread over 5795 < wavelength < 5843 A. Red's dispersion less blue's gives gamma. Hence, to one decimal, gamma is 0.2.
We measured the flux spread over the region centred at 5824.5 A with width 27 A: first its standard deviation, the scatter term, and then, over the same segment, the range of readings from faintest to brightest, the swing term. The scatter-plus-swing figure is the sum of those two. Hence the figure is 0.13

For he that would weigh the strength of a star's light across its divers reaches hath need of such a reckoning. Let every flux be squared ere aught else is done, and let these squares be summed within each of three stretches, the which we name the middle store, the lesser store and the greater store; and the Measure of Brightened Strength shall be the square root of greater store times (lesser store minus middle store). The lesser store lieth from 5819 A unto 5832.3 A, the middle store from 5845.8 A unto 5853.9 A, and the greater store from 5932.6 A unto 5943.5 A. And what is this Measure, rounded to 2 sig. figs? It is 37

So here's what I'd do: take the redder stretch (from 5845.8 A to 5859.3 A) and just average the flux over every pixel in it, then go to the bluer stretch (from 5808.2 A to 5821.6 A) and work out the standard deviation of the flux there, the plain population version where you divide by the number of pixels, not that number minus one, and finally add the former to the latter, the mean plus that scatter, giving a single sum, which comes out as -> 3.44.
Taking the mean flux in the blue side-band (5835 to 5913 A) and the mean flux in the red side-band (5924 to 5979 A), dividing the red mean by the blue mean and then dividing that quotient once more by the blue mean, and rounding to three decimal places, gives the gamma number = 0.335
